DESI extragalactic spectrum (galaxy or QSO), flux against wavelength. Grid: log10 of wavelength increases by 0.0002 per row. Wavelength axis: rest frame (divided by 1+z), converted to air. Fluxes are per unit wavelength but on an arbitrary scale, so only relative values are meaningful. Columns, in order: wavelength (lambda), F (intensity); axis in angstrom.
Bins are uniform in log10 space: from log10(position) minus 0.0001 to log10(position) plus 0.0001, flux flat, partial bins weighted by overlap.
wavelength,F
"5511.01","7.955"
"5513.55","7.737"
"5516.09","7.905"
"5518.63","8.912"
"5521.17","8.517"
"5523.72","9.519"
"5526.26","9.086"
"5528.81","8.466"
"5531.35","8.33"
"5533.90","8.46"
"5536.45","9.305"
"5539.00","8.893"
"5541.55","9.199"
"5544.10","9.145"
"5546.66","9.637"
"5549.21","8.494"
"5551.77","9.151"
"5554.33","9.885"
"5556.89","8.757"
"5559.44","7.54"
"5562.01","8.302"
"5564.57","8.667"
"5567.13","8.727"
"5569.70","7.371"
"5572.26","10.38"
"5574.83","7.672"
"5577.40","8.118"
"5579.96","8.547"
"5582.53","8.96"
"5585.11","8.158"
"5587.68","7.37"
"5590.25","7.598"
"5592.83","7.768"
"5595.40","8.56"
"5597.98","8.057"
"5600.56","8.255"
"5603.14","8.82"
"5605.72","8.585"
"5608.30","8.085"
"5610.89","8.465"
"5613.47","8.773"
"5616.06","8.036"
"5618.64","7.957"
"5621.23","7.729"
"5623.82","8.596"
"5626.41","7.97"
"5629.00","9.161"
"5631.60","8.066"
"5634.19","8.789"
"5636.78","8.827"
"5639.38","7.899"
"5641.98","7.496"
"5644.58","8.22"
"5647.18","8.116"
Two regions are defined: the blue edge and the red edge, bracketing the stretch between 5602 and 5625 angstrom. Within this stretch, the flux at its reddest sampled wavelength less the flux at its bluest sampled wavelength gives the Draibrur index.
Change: -0.2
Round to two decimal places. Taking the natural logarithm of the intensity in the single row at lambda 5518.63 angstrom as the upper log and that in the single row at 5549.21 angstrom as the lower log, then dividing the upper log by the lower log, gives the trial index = 1.02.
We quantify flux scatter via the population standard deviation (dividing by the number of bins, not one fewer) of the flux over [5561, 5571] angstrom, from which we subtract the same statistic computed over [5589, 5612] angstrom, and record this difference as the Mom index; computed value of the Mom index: 0.2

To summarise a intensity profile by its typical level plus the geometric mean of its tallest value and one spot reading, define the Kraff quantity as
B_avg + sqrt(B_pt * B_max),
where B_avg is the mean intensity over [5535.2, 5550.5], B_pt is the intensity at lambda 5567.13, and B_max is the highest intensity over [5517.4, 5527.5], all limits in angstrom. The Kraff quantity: 18.2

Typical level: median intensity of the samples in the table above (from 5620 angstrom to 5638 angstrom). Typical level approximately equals 8.6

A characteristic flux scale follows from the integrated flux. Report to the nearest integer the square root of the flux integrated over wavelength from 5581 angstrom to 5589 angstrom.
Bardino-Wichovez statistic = 8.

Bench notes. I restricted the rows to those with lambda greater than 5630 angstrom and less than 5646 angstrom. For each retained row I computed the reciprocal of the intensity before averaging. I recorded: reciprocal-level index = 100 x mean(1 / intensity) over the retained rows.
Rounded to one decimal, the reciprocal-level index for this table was 12.2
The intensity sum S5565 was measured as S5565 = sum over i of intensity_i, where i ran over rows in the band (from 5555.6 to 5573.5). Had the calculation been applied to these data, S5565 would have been 60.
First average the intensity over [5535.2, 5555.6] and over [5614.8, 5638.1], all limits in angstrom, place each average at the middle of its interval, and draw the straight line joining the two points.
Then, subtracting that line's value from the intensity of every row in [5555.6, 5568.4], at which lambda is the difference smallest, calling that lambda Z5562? 5559.44 angstrom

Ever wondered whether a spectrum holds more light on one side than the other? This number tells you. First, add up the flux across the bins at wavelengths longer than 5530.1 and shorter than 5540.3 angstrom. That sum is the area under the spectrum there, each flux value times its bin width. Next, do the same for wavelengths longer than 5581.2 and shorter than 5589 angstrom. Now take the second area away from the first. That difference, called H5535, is 26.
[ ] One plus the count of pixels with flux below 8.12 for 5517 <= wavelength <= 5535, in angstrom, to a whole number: 1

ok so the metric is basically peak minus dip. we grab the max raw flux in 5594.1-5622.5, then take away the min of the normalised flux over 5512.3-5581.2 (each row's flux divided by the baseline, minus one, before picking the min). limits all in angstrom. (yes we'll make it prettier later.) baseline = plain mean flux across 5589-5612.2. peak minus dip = 8.9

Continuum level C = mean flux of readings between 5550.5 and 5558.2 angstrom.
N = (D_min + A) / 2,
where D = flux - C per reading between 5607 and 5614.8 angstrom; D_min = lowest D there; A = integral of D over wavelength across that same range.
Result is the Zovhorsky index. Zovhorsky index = -3.8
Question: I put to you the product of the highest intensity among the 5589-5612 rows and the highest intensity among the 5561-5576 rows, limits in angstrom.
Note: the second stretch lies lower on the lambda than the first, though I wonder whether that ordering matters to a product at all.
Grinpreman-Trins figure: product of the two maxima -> 91.6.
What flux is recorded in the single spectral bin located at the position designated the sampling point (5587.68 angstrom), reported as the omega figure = 7.37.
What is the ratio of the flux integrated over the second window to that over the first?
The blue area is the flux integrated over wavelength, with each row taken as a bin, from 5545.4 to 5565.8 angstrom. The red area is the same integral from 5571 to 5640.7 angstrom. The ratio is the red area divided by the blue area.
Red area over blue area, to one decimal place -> 3.2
